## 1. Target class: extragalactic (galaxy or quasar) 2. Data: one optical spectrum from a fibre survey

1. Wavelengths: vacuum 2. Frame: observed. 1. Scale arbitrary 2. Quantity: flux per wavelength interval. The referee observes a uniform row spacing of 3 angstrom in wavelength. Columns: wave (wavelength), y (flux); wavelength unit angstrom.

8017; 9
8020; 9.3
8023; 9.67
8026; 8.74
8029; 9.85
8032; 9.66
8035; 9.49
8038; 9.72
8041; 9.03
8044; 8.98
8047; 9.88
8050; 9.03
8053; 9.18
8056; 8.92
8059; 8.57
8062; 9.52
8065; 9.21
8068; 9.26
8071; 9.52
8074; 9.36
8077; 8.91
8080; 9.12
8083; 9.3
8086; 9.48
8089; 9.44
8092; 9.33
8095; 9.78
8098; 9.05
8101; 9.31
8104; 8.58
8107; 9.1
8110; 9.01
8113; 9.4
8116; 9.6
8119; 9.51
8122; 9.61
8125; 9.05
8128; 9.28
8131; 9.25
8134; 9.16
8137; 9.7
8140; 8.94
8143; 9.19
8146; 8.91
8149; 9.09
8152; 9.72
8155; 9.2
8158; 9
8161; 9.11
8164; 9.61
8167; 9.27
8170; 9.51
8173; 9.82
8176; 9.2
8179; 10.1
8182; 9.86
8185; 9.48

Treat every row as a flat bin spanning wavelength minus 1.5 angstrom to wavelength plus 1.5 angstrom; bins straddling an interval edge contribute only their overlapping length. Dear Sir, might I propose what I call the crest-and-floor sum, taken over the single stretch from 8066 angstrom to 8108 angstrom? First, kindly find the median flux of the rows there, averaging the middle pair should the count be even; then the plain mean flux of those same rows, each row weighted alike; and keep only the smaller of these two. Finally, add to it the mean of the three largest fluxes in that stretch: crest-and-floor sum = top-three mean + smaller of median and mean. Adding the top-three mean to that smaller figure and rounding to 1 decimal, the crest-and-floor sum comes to 18.8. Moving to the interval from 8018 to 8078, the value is 19.1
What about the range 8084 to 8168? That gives 19.0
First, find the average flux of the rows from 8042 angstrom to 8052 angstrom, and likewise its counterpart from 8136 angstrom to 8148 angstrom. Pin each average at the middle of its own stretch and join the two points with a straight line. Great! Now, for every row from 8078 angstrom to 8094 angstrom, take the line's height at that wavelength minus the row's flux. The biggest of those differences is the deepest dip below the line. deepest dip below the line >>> 0.1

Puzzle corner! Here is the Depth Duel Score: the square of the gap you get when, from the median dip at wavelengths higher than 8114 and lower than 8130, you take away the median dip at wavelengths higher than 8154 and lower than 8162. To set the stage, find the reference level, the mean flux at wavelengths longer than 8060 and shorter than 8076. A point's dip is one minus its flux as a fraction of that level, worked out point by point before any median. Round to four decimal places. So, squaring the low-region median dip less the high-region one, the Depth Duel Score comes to 0.0018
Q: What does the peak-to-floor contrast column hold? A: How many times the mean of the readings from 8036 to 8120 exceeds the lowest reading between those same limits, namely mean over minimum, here 1.080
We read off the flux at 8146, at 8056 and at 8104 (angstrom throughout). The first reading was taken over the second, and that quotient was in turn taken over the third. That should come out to 0.116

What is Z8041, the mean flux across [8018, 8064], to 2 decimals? 9.30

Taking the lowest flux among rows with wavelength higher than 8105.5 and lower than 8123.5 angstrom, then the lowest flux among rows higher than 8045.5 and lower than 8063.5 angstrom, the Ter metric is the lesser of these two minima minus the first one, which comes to -0.44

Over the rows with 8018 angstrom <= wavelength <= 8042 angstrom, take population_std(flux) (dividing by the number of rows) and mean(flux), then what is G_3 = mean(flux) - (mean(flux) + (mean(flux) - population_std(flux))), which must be -9.07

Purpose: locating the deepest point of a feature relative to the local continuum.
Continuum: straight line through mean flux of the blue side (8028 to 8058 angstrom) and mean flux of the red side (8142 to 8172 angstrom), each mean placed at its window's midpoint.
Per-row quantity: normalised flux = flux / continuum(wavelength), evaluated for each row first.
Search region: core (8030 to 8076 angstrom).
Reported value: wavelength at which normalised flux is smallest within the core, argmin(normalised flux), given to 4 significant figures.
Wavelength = 8059 angstrom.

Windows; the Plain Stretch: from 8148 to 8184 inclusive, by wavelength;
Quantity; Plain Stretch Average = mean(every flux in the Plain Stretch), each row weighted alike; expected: 9.46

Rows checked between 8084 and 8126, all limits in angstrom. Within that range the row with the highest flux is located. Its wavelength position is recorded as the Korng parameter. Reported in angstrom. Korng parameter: 8095 angstrom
